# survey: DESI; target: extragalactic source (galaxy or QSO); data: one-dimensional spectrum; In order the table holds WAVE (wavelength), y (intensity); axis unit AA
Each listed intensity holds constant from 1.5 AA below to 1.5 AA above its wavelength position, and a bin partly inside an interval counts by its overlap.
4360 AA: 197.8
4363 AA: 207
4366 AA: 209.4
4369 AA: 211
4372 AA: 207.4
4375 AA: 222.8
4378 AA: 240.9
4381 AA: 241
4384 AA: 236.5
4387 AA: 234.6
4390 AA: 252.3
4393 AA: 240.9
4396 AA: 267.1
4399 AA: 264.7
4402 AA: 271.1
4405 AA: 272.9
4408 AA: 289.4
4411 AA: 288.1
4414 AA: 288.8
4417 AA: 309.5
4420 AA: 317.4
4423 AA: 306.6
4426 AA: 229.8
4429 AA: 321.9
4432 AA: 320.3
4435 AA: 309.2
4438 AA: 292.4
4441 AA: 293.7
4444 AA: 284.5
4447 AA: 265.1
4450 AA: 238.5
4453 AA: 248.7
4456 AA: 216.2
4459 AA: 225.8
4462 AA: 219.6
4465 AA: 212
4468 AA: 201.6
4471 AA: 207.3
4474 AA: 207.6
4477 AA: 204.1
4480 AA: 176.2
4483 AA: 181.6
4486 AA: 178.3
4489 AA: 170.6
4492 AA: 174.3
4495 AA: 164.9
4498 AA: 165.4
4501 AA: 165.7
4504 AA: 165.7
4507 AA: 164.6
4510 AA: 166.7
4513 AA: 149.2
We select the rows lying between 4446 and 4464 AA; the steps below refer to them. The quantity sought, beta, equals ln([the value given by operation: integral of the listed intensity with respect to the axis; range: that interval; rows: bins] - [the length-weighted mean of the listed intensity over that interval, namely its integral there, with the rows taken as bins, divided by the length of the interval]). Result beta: 8.3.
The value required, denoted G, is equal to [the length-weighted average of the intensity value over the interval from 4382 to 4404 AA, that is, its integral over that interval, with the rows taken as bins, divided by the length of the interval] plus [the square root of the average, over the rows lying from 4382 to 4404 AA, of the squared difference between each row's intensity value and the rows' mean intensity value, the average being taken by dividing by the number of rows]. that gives 267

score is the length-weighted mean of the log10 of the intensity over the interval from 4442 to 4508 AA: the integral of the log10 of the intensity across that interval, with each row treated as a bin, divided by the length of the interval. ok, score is 2.30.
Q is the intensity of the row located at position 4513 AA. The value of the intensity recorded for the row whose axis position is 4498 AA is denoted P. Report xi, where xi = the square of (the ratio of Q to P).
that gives 0.81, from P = 165.4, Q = 149.2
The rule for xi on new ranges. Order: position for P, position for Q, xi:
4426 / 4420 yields 1.91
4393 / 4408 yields 1.44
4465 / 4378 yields 1.29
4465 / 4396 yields 1.59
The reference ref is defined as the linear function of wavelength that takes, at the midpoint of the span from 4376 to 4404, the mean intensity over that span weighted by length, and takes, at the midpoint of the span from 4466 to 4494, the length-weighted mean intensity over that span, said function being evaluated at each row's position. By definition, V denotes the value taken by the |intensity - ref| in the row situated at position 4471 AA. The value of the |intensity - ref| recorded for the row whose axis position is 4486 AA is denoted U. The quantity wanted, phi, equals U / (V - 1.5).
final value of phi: 0.6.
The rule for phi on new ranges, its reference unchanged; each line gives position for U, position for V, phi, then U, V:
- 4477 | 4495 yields 1.0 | 13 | 14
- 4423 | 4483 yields 20.2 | 79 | 5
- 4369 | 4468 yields 18.0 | 53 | 4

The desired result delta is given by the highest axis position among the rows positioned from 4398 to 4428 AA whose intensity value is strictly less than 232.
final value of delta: 4426 AA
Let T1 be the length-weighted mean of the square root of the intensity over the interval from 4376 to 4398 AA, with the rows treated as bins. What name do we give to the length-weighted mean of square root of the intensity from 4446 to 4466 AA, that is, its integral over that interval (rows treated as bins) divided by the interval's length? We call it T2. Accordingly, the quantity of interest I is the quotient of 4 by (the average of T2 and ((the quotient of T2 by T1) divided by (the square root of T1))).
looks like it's 0.52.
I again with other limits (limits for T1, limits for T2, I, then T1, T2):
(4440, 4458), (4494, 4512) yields 0.61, 16.0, 12.8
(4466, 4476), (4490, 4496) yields 0.60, 14.3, 13.0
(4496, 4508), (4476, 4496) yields 0.59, 12.9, 13.3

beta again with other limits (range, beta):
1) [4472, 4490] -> 8.1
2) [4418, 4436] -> 8.5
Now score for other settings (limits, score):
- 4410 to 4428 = 2.46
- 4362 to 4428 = 2.40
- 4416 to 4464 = 2.43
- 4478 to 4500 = 2.24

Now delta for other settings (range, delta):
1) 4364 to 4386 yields 4375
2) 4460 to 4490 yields 4489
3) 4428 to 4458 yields 4456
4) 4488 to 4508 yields 4507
